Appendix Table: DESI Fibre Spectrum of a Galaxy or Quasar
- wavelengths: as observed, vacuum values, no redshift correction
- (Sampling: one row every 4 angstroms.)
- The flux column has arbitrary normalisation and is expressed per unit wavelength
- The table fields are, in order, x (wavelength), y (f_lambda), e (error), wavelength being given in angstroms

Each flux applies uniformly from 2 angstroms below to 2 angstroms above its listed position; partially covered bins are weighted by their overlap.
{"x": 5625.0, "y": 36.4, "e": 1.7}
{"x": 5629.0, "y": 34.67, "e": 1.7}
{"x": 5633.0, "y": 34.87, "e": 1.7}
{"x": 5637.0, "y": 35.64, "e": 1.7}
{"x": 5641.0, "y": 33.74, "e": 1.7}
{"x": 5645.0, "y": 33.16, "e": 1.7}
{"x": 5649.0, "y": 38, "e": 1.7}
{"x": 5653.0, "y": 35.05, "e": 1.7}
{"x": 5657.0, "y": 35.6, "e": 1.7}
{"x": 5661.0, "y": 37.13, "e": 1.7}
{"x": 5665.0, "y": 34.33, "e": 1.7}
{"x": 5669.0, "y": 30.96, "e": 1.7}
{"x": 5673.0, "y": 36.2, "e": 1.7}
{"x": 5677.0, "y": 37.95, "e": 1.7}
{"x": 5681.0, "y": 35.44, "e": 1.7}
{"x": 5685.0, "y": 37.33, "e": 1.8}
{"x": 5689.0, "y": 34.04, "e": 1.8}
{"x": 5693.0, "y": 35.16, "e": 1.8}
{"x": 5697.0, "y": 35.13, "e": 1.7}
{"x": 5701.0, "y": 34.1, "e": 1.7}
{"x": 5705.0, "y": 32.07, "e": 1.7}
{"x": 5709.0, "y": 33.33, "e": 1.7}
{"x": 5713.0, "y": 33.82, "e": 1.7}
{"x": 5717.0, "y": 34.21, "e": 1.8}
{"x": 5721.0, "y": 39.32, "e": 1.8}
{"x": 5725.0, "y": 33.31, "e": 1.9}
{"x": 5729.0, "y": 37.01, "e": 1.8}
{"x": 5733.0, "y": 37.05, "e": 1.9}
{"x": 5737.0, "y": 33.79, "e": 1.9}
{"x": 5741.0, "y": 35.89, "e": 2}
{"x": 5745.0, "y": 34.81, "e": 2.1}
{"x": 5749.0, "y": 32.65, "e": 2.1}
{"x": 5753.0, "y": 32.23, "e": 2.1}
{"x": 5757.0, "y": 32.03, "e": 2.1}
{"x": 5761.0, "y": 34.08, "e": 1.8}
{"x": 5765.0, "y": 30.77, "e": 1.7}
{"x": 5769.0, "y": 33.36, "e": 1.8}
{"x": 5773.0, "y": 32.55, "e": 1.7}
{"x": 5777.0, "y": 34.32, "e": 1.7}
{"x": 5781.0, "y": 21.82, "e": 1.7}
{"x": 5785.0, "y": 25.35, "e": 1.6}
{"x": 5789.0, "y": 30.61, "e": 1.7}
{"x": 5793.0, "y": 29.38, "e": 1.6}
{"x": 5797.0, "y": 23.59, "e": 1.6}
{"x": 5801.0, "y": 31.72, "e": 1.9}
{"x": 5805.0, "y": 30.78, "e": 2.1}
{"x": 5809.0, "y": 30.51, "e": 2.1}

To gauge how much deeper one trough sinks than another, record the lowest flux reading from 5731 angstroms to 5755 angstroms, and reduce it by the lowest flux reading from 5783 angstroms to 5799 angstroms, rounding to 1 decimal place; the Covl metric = 8.6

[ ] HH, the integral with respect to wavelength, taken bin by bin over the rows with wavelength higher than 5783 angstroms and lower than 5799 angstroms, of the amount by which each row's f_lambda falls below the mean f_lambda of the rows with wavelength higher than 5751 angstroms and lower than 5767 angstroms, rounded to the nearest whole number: 81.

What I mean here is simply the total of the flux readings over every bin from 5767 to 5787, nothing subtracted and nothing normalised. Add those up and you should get 147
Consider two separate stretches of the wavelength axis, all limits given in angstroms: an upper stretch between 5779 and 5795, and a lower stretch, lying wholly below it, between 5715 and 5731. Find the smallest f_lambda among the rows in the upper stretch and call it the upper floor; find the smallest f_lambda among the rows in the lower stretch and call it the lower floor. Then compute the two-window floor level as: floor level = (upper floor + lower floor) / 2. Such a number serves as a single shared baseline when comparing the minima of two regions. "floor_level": 27.6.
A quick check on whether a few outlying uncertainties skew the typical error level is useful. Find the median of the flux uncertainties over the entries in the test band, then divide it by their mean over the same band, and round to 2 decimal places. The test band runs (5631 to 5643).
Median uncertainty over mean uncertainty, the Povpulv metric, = 1.00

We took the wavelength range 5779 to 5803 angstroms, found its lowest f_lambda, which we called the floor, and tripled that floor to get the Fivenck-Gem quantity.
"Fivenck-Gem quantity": 65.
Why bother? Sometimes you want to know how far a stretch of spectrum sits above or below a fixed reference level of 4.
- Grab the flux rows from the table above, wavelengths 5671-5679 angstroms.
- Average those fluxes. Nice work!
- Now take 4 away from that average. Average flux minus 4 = 33.1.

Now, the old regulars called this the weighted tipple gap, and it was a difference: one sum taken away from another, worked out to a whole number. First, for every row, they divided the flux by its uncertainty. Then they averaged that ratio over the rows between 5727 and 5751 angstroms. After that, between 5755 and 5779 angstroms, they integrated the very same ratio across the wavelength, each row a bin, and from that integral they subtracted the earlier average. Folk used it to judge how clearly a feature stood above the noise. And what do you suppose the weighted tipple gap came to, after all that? 423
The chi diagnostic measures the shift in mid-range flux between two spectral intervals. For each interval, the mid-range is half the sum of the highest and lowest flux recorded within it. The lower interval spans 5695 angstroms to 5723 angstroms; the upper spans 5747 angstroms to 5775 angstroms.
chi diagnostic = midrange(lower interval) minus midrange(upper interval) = 3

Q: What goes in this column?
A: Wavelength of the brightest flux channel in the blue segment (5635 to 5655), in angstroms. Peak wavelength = 5649.0 angstroms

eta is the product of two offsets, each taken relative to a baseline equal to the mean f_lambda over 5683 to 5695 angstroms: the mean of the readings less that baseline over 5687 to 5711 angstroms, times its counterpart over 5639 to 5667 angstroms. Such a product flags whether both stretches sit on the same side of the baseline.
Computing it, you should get 0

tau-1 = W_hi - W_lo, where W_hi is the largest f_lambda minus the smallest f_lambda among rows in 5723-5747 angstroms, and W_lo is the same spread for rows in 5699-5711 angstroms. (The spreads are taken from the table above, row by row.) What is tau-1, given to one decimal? 1.7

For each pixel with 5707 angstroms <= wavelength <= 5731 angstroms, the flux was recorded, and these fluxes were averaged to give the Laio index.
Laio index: 35.2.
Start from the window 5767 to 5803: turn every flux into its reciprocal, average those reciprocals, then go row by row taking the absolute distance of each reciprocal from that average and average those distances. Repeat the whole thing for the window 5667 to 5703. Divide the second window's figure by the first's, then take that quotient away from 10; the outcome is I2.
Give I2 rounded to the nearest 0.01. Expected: 9.76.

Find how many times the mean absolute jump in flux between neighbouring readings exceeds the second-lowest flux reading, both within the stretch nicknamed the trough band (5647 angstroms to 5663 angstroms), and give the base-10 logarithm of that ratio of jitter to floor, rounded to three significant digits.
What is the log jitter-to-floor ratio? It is -1.33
